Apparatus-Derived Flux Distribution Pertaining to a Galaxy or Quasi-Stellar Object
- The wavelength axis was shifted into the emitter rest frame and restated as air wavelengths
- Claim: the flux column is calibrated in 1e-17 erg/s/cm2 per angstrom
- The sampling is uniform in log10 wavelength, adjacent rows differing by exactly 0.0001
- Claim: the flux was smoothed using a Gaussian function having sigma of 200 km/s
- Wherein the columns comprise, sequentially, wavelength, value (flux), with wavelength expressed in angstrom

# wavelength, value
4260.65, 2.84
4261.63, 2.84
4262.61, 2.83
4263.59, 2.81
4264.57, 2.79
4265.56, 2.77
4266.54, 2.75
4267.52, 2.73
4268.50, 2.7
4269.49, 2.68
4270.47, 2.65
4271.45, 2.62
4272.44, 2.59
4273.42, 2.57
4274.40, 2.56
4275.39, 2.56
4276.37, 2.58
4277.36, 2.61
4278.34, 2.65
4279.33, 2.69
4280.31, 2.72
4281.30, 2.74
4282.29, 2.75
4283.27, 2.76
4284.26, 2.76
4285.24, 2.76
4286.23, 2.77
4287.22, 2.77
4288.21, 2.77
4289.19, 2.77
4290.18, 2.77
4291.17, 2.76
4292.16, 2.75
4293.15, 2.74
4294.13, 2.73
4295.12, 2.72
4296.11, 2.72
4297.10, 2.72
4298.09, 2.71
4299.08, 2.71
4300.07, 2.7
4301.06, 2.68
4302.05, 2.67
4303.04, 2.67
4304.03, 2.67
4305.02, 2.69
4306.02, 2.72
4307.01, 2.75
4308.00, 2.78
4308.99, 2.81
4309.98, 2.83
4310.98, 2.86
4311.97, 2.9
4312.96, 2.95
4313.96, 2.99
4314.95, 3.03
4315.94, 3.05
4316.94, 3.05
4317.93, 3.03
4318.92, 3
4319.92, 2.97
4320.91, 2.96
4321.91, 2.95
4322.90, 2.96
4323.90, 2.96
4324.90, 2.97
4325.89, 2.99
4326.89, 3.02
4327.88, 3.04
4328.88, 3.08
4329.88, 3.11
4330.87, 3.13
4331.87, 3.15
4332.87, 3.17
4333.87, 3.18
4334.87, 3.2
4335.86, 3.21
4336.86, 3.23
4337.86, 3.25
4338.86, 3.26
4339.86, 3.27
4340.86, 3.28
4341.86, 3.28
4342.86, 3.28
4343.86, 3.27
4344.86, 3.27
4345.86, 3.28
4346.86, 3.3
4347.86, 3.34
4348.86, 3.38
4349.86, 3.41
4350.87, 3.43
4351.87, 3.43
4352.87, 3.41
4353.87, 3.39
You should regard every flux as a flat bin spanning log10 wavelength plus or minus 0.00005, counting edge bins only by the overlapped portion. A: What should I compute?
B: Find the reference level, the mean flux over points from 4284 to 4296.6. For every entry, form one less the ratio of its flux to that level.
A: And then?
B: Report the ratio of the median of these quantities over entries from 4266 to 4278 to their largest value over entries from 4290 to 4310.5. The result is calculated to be 1.66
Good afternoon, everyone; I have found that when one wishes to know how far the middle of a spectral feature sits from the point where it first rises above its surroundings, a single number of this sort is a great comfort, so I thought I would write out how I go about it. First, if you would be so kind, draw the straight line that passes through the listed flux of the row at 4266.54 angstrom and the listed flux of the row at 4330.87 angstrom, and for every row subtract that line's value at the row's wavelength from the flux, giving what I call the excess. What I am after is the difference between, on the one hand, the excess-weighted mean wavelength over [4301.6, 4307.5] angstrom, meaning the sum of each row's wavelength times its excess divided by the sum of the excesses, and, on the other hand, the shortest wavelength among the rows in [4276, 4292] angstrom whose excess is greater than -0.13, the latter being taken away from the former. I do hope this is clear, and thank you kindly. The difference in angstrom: 24.1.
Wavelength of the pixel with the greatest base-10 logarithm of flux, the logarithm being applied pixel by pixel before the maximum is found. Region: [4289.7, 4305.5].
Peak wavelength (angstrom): 4290.18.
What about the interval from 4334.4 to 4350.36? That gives 4349.86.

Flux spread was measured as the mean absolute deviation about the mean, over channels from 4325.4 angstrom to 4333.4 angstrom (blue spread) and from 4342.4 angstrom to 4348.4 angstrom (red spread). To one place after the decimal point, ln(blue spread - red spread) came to -3.4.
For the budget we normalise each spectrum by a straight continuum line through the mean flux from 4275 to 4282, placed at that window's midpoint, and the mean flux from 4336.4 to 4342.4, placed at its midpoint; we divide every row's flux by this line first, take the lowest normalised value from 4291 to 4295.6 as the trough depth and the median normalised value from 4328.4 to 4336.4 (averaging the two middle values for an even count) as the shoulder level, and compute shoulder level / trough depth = 1.03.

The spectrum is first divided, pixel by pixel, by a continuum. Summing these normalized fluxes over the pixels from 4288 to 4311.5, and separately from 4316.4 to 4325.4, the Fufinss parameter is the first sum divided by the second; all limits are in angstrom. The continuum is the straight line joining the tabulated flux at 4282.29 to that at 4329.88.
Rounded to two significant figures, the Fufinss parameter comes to 2.6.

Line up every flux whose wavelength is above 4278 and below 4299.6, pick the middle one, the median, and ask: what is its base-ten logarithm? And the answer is 0.44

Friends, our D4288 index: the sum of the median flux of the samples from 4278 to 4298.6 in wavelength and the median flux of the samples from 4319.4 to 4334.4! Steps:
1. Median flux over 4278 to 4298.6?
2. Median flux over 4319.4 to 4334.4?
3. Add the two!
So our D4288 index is 5.77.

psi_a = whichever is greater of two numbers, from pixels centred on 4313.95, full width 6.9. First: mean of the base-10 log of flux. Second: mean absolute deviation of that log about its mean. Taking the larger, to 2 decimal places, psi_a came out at 0.47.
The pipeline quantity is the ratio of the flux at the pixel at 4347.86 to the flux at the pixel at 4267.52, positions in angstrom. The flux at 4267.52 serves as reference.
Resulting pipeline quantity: 1.22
